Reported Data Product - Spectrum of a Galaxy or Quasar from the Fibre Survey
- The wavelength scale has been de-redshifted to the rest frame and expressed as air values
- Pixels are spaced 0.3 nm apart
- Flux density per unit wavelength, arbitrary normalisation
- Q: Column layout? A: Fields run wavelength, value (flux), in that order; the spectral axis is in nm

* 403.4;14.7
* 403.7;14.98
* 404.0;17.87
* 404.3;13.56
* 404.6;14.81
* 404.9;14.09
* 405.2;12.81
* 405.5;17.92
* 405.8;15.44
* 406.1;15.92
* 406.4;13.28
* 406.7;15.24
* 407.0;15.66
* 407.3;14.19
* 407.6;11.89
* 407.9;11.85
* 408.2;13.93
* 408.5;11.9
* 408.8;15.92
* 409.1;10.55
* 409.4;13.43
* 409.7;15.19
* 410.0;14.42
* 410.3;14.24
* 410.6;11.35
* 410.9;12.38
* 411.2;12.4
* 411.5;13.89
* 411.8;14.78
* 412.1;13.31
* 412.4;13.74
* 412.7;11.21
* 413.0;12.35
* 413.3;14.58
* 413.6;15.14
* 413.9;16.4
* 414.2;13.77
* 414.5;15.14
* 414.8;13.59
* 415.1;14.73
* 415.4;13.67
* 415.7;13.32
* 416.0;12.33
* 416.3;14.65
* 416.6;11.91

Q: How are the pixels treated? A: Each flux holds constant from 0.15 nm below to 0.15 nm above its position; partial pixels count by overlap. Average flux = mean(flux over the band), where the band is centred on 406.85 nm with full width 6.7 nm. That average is 14.3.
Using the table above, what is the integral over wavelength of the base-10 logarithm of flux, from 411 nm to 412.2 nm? 1.36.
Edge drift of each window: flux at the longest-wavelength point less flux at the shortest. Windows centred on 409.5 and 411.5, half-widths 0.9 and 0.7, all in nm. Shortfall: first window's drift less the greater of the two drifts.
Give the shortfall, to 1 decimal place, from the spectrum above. -2.6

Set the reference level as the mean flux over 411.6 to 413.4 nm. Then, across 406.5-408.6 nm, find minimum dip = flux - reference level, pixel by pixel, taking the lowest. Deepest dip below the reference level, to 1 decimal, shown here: -1.5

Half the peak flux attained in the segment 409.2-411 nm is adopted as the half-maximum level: 7.6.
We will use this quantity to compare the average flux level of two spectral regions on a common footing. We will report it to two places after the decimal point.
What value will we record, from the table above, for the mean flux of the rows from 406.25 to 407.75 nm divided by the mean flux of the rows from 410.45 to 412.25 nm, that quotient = 1.08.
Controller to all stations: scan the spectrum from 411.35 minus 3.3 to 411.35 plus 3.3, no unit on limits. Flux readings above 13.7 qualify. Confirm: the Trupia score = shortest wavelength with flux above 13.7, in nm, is 408.2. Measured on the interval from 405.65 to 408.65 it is 405.8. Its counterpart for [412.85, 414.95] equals 413.3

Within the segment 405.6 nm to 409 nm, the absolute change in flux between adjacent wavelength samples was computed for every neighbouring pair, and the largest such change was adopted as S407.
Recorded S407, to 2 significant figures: 4.0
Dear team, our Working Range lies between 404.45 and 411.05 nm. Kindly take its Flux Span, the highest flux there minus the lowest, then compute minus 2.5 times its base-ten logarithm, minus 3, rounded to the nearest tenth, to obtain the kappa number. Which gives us -5.2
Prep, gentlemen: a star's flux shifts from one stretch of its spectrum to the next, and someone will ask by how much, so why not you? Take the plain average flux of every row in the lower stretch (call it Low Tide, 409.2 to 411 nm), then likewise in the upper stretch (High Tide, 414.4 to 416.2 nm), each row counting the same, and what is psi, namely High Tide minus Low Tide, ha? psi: 0.3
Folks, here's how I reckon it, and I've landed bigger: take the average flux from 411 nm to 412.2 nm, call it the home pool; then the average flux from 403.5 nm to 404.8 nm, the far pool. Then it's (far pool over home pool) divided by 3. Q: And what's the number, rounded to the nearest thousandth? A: 0.375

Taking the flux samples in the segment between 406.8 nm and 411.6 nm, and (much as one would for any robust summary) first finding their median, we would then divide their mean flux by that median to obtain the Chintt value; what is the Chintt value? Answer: 0.98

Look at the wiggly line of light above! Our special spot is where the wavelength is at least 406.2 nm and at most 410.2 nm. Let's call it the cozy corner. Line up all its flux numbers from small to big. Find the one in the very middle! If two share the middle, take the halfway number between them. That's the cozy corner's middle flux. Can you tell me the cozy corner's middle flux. 13.9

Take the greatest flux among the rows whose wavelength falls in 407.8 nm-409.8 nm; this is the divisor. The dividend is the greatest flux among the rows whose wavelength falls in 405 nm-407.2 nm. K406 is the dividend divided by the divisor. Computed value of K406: 1.13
